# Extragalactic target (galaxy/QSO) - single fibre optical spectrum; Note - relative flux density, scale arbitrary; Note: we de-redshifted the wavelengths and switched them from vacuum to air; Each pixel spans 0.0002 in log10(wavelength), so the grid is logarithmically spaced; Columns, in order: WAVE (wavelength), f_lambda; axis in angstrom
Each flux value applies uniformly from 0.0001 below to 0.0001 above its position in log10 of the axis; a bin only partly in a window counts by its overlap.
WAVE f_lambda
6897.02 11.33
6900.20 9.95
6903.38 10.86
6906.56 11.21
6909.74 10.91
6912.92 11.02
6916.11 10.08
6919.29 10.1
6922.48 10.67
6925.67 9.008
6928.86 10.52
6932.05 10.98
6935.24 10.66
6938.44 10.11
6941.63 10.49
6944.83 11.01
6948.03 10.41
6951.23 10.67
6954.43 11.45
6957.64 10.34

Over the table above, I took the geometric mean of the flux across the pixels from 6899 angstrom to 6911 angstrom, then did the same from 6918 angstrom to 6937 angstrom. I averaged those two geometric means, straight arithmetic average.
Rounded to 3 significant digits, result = 10.5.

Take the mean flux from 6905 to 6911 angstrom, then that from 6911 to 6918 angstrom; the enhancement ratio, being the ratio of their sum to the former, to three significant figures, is 1.95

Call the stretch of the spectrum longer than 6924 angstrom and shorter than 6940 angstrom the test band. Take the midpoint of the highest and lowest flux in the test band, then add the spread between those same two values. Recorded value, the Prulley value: 11.97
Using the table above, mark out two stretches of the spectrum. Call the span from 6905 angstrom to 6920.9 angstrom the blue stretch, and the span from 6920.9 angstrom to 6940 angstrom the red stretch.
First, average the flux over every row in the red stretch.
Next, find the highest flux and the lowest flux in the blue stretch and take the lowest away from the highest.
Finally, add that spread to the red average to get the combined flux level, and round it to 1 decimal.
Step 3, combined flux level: 11.5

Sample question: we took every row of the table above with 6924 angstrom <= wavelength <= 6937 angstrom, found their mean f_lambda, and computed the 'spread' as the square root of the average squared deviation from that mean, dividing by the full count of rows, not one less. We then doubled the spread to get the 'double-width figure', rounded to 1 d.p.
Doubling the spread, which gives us 1.5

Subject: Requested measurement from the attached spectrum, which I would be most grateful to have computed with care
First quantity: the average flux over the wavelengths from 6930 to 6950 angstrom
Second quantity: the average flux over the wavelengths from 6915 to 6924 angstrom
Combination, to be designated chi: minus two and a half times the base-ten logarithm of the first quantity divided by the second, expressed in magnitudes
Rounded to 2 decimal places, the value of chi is -0.03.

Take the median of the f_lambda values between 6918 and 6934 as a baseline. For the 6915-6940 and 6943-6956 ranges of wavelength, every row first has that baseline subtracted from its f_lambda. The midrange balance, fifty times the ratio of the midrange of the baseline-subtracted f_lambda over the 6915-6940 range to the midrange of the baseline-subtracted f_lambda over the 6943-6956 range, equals -64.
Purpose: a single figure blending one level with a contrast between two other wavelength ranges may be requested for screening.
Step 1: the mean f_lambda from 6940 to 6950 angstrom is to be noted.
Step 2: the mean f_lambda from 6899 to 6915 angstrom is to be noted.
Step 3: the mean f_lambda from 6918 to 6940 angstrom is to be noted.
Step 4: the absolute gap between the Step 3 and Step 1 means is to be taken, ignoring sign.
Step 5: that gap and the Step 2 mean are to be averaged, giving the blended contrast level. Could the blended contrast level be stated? 5.57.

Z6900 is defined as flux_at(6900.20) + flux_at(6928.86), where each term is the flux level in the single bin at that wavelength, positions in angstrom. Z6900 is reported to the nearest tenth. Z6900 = 20.5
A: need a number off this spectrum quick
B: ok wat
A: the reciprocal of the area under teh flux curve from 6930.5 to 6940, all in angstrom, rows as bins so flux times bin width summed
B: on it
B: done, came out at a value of 0.0099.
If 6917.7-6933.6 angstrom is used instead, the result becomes 0.0061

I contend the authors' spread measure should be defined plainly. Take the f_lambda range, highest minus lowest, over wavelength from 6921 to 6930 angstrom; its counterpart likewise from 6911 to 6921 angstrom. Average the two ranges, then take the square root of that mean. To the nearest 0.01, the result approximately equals 1.14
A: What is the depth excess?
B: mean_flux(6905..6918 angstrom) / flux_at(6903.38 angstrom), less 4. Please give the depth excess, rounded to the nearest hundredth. -3.01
